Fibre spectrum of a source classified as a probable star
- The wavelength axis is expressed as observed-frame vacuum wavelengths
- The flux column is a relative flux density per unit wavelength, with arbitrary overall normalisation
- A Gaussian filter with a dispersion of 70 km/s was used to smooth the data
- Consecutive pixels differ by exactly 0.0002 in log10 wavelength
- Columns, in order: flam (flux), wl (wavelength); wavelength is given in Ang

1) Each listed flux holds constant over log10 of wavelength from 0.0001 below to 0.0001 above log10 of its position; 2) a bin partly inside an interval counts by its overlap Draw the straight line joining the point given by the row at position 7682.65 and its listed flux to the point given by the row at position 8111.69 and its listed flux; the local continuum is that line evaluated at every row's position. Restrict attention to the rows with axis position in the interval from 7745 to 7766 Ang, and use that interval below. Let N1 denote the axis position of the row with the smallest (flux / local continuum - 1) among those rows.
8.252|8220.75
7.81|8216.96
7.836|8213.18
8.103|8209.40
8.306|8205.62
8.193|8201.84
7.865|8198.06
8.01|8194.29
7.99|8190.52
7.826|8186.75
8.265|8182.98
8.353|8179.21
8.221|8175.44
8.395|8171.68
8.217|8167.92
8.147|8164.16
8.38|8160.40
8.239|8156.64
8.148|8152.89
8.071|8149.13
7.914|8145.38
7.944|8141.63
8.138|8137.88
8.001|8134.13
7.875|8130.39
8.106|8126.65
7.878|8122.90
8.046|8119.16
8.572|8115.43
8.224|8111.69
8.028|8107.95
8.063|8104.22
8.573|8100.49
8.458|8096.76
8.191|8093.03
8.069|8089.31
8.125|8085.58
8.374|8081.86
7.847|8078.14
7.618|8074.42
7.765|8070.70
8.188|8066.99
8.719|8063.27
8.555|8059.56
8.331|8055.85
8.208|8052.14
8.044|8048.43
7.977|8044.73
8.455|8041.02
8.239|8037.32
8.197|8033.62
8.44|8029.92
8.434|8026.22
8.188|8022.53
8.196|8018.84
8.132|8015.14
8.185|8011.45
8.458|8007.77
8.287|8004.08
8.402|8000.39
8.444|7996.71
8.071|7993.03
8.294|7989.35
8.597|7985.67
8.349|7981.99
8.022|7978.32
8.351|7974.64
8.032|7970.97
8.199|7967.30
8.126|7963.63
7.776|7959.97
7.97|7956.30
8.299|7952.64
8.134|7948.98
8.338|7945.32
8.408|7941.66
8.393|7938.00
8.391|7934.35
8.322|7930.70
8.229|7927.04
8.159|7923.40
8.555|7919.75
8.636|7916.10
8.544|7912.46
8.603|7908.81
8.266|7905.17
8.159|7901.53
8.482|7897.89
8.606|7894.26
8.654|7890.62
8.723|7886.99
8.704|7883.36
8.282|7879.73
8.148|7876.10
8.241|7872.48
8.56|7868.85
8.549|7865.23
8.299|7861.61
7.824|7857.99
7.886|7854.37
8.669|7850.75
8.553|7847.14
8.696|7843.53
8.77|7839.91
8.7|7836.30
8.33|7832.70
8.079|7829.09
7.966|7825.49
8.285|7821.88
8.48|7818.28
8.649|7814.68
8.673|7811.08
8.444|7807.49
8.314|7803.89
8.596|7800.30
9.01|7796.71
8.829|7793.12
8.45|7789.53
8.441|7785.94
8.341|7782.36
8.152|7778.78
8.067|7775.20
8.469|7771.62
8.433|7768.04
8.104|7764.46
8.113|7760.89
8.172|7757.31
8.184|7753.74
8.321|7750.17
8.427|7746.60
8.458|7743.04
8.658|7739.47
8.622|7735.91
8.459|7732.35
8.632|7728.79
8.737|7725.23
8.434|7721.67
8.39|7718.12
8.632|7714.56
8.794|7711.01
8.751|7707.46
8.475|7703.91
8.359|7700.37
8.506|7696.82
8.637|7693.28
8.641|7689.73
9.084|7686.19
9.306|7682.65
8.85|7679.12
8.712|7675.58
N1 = 7764.46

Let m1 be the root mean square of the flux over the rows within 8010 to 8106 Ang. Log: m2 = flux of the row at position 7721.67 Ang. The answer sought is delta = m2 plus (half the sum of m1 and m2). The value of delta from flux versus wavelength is 16.8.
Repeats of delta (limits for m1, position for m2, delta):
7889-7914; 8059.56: 17.1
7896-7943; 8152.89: 16.4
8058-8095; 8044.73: 16.0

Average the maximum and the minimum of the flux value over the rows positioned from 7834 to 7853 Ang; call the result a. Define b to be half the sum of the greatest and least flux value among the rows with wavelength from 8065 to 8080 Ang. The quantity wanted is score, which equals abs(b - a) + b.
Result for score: 8.66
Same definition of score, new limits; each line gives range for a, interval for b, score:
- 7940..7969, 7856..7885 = 8.44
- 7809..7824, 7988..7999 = 8.48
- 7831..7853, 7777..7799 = 8.61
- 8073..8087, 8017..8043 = 8.65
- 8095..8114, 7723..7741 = 8.90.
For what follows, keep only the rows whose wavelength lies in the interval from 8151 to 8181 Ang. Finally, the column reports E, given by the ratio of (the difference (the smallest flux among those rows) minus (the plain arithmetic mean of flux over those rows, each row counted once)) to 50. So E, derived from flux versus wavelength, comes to -0.002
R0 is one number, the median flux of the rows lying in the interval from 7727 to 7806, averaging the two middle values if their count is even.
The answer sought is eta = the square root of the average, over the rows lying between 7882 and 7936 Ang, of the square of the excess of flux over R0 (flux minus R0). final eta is 0.19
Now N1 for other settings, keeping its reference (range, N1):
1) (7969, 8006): 7970.97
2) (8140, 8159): 8145.38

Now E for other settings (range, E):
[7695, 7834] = -0.010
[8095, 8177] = -0.006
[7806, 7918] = -0.012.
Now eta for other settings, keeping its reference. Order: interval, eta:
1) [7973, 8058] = 0.23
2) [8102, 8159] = 0.39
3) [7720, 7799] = 0.24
